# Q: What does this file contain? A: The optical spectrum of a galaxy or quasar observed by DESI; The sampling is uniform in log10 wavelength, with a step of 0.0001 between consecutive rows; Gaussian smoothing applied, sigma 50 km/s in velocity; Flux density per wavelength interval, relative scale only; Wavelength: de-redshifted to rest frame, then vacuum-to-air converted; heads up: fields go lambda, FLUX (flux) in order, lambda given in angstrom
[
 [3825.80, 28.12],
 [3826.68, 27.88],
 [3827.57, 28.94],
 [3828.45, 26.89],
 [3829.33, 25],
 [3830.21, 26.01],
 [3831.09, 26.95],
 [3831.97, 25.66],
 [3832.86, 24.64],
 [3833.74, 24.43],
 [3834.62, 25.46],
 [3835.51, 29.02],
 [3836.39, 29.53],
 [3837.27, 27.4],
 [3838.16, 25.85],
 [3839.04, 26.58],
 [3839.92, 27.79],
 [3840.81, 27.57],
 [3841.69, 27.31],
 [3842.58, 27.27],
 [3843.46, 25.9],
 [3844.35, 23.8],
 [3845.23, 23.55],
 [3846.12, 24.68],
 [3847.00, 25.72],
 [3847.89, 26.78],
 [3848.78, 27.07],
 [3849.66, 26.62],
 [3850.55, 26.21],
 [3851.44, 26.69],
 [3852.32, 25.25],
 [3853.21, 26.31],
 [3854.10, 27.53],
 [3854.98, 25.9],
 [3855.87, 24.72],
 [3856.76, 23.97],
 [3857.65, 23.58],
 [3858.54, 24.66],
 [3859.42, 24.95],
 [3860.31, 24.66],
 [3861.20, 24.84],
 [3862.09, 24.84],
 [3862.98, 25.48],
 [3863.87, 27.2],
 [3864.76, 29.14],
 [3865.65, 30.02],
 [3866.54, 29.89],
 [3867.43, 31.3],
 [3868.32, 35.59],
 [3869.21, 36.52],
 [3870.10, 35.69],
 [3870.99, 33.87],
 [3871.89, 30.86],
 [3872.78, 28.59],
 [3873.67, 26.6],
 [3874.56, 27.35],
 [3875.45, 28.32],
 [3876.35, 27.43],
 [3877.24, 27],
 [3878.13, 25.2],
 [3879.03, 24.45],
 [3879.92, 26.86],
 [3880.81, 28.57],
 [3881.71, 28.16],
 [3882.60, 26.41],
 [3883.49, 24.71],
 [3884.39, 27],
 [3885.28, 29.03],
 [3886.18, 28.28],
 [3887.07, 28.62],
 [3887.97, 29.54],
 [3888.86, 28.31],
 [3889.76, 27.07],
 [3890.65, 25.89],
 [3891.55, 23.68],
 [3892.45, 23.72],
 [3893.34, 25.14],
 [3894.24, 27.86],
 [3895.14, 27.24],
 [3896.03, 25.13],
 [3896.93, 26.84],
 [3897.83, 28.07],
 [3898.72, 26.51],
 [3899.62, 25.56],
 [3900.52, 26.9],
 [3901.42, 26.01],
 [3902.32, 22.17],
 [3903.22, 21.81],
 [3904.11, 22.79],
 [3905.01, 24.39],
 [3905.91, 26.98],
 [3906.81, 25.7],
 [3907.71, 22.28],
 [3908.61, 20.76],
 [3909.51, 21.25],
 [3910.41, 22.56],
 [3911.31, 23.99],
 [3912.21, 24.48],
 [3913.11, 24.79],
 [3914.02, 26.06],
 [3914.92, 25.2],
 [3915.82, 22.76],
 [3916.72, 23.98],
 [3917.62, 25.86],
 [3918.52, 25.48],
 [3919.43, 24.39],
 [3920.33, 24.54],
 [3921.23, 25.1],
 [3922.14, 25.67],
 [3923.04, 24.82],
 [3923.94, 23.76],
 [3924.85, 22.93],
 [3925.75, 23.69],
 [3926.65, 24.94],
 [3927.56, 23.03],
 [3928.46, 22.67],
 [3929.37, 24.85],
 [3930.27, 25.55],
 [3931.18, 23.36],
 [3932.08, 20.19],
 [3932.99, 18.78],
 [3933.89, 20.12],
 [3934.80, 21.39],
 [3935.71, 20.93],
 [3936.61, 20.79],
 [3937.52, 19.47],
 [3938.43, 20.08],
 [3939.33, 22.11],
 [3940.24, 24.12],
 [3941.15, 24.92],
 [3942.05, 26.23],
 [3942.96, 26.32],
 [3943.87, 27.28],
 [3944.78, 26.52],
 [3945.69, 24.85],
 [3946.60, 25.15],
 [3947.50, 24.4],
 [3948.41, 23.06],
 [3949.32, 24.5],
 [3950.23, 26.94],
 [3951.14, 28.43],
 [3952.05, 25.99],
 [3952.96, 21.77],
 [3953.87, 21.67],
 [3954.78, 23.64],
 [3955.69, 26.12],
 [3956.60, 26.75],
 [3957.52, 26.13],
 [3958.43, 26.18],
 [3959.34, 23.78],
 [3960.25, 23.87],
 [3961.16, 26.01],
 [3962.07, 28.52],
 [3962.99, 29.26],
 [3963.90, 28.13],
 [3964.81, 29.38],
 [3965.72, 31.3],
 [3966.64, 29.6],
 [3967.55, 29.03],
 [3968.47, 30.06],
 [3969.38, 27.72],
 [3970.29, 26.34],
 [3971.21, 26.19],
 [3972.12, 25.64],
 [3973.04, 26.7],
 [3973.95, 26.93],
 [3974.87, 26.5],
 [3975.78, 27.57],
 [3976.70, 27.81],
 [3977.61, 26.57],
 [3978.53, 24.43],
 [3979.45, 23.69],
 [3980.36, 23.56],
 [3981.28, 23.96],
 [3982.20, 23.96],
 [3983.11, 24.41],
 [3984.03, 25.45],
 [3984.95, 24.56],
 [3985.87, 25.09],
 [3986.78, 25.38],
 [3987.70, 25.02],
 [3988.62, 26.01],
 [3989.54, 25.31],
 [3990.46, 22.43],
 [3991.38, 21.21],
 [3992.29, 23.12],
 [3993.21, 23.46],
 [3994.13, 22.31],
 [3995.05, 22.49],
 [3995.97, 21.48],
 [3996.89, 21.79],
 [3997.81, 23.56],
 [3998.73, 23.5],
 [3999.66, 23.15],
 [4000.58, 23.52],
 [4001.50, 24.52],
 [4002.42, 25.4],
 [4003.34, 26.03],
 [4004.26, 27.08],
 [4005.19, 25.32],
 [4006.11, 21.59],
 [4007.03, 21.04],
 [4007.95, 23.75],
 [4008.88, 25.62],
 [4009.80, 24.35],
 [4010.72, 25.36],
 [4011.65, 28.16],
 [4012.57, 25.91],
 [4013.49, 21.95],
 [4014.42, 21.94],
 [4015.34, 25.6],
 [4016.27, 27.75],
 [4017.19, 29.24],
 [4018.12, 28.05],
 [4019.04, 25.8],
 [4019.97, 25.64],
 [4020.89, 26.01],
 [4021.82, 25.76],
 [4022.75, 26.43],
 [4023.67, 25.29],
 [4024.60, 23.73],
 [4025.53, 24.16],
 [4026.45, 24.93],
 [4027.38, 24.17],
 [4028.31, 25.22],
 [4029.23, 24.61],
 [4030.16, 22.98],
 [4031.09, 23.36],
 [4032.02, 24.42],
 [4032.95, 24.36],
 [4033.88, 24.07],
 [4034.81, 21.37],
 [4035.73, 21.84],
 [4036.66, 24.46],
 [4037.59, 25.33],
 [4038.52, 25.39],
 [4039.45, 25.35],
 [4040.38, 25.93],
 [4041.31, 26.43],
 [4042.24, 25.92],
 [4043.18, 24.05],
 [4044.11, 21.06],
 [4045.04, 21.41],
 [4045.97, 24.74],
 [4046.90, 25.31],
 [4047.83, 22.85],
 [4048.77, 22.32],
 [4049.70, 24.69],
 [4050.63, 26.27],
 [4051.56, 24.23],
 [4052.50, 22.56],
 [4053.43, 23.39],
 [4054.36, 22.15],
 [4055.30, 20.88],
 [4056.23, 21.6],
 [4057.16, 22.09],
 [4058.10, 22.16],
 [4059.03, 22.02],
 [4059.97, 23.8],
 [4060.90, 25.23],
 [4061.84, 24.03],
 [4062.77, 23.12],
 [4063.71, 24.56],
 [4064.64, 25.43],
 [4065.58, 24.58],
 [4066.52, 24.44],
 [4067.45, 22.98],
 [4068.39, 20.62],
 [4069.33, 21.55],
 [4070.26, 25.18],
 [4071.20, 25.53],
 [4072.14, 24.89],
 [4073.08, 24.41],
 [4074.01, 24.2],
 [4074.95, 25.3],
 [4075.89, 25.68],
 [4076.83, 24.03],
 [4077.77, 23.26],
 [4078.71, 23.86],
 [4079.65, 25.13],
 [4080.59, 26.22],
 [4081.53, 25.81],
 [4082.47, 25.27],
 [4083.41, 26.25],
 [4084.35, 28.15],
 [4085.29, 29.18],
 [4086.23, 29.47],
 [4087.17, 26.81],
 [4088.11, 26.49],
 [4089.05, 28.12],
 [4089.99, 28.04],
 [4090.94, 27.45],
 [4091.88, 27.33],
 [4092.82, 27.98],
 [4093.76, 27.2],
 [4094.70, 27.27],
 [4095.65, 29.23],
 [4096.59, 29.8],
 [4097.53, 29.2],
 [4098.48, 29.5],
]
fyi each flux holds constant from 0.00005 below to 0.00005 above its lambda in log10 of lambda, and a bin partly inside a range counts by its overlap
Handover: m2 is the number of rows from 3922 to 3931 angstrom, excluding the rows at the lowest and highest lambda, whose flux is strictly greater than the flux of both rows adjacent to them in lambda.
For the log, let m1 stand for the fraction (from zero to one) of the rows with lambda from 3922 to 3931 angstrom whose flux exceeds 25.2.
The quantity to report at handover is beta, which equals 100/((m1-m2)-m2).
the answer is -56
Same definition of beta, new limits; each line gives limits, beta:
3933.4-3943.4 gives -55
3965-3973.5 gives -100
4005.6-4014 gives -28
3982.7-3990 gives -18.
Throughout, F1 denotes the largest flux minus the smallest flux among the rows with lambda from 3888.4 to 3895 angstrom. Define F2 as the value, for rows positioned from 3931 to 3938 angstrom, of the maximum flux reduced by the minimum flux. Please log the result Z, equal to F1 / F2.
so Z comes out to 1.01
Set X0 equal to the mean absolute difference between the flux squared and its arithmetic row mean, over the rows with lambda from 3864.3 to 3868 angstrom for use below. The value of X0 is 37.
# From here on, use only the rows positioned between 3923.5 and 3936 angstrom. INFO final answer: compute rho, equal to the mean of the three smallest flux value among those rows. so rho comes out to 19.7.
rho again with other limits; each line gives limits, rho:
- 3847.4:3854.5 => 25.9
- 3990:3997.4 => 21.5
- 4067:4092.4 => 21.7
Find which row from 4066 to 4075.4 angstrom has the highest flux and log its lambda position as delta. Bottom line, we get 4071.20 angstrom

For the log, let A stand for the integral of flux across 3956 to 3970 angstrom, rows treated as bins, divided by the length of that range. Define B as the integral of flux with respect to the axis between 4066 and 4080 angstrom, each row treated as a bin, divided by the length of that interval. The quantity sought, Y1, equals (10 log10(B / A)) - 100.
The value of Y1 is -101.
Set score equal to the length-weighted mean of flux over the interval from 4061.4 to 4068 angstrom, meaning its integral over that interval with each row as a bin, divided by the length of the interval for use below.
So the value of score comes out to 24.1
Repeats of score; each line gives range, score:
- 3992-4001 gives 22.8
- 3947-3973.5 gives 26.5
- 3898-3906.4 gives 24.9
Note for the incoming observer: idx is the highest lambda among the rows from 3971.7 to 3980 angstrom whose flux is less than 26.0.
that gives 3979.45 angstrom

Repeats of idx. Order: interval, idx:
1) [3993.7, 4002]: 4001.50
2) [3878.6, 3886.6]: 3883.49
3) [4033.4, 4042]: 4040.38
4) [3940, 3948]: 3947.50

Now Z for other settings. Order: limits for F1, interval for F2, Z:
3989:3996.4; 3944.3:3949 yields 1.18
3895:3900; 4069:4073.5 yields 0.74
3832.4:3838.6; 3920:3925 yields 1.86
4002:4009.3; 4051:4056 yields 1.80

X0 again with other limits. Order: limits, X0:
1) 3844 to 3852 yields 56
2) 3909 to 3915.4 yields 59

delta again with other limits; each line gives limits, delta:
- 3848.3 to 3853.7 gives 3848.78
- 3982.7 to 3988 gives 3984.03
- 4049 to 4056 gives 4050.63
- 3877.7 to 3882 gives 3880.81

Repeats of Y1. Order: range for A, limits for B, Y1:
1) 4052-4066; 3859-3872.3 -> -99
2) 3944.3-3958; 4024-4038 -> -100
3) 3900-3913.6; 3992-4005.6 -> -100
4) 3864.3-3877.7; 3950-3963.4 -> -101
